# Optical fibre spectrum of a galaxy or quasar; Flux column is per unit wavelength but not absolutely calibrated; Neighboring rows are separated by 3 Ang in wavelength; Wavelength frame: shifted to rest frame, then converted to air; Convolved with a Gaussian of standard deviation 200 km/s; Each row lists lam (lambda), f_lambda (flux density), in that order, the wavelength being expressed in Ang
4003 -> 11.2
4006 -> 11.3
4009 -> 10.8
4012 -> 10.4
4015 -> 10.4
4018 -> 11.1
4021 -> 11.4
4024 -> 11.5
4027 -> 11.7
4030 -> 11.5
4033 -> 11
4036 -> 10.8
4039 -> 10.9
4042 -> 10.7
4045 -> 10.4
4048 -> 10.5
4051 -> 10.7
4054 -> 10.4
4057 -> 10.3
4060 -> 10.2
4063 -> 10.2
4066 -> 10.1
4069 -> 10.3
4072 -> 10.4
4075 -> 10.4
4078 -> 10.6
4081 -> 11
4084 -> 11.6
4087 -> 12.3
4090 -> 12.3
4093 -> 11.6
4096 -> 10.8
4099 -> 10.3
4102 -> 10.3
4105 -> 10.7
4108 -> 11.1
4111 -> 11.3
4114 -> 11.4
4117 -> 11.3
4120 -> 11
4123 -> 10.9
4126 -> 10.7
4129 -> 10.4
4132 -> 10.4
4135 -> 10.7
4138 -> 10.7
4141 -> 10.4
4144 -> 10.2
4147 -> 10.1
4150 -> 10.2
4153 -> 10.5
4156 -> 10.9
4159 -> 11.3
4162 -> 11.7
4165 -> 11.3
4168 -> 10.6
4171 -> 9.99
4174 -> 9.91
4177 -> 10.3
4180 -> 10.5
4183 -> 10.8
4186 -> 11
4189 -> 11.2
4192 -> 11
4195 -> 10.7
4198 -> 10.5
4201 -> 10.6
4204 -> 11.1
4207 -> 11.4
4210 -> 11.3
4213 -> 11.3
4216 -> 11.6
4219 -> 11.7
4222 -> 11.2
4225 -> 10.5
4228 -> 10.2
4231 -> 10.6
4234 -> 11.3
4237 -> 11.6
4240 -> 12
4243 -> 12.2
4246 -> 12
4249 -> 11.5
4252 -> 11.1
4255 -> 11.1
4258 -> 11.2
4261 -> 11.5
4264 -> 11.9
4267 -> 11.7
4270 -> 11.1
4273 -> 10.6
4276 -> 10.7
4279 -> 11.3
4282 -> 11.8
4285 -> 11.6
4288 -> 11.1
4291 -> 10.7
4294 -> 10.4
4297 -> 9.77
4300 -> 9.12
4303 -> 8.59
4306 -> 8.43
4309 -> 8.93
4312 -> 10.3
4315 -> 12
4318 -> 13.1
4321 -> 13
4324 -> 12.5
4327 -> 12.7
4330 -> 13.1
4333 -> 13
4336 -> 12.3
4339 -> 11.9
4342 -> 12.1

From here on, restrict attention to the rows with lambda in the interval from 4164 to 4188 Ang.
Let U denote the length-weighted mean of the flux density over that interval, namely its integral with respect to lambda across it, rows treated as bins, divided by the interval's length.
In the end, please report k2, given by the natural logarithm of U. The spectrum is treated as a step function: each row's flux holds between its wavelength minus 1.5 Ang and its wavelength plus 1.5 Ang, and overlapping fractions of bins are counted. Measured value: 2.36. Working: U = 10.5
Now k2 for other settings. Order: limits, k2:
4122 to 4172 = 2.37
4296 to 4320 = 2.31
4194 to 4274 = 2.42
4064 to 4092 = 2.40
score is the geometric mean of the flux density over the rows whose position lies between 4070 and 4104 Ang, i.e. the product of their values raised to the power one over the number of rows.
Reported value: 11.0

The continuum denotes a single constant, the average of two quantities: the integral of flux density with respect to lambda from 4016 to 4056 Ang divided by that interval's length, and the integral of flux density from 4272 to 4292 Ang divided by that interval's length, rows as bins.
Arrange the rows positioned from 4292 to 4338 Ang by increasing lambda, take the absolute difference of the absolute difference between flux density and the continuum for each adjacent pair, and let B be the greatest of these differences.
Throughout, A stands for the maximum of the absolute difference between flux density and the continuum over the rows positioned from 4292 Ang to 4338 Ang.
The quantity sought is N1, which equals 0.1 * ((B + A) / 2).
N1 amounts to 0.199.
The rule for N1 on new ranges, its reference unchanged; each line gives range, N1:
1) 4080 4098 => 0.098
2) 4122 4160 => 0.067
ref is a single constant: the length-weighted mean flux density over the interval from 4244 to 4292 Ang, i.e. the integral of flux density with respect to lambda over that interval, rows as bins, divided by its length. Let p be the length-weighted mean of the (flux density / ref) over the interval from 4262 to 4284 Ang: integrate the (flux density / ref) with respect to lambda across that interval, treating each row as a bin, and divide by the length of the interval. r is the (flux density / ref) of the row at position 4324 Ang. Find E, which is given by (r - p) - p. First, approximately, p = 0.999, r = 1.10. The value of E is -0.89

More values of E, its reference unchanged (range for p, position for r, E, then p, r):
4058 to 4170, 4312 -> -1.00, 0.955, 0.91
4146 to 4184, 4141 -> -0.96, 0.939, 0.92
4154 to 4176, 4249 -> -0.89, 0.954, 1.02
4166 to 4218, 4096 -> -0.96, 0.956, 0.95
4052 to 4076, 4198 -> -0.89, 0.909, 0.93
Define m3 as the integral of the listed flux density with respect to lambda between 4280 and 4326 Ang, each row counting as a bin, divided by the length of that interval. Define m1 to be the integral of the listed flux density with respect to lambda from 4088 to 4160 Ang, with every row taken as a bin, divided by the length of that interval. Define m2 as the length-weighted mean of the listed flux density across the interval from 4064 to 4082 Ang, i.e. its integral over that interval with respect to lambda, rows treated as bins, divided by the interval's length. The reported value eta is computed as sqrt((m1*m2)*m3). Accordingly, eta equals 34.9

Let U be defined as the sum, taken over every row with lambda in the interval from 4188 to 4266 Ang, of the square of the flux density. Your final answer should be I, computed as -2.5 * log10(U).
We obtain -8.79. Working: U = 3293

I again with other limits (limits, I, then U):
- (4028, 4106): -8.70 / 3031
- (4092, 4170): -8.71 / 3038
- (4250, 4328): -8.76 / 3191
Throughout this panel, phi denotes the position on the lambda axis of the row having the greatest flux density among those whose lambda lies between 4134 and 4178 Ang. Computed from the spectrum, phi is 4162 Ang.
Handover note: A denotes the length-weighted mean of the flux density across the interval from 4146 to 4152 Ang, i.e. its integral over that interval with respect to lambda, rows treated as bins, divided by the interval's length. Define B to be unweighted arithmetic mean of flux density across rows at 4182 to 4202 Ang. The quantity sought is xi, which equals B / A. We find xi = 1.06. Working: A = 10.2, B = 10.83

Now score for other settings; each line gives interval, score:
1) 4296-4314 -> 9.2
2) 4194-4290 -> 11.2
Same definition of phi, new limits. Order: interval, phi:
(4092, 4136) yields 4093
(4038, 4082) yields 4081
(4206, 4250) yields 4243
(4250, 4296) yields 4264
